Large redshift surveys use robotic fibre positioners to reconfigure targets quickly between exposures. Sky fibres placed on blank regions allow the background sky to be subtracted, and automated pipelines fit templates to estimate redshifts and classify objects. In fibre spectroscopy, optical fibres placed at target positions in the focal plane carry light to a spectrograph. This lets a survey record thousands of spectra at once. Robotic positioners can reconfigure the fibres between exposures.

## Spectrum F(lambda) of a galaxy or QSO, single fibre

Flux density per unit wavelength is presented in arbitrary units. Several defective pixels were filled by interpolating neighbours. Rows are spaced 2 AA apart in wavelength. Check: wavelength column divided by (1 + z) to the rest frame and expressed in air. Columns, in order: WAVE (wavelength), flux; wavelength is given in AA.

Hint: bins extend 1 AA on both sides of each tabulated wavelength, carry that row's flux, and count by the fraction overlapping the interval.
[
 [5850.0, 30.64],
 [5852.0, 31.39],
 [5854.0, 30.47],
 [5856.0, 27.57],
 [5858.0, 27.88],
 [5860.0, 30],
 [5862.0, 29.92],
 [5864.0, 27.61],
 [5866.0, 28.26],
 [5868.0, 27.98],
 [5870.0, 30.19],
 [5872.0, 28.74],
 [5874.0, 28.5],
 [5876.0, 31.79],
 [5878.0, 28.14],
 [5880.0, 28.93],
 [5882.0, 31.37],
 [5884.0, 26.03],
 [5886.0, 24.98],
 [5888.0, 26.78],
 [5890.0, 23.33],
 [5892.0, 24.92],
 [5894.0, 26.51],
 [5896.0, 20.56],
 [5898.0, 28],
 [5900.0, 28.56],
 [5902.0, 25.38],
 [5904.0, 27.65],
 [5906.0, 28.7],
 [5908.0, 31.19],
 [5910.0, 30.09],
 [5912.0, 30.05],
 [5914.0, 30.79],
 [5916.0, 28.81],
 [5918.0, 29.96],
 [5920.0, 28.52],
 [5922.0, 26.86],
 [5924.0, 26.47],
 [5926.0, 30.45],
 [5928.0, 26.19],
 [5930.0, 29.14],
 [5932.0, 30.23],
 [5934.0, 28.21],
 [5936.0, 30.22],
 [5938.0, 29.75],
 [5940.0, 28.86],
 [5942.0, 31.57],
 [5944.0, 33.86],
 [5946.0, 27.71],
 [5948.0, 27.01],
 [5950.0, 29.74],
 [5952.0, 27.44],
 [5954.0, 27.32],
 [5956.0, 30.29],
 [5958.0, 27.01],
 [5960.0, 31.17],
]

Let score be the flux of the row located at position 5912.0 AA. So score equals 30.05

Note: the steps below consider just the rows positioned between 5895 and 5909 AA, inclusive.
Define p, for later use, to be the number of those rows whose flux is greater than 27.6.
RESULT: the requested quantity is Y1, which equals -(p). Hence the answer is -5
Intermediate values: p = 5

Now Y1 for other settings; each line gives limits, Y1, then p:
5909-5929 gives -7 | 7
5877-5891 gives -3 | 3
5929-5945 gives -8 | 8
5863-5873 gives -5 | 5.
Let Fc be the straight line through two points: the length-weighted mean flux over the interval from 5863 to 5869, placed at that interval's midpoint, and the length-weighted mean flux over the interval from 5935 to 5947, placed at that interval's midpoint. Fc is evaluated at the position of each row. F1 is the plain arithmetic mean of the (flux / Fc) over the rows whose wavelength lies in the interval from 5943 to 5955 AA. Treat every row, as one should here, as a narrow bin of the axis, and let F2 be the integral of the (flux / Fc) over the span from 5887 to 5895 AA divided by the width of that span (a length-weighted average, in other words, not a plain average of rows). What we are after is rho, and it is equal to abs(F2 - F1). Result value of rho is 0.06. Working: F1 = 0.94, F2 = 0.88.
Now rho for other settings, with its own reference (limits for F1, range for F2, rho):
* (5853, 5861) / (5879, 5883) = 0.01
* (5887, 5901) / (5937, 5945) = 0.14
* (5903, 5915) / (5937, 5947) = 0.01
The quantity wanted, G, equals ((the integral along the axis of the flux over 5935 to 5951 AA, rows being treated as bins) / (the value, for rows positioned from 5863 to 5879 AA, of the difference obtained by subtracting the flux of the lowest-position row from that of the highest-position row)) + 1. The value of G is 902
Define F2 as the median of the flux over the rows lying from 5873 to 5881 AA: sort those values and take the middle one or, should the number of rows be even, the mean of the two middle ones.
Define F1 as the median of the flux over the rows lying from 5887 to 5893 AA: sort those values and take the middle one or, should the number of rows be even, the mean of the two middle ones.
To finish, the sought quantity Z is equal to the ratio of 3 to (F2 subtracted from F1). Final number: -1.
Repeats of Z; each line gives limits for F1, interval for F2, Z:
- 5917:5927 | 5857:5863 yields -2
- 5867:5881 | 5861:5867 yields 6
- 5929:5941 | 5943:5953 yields 2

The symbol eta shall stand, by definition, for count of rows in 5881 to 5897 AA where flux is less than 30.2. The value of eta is 7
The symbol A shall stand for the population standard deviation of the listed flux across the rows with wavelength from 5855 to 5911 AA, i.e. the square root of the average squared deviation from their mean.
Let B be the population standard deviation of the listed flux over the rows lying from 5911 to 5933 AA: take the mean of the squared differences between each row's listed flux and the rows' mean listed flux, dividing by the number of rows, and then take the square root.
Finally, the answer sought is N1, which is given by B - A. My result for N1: -0.8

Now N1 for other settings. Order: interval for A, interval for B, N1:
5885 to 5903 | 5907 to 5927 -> -0.8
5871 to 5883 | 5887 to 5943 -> 1.0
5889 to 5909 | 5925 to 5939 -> -1.5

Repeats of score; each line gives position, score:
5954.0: 27.32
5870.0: 30.19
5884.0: 26.03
